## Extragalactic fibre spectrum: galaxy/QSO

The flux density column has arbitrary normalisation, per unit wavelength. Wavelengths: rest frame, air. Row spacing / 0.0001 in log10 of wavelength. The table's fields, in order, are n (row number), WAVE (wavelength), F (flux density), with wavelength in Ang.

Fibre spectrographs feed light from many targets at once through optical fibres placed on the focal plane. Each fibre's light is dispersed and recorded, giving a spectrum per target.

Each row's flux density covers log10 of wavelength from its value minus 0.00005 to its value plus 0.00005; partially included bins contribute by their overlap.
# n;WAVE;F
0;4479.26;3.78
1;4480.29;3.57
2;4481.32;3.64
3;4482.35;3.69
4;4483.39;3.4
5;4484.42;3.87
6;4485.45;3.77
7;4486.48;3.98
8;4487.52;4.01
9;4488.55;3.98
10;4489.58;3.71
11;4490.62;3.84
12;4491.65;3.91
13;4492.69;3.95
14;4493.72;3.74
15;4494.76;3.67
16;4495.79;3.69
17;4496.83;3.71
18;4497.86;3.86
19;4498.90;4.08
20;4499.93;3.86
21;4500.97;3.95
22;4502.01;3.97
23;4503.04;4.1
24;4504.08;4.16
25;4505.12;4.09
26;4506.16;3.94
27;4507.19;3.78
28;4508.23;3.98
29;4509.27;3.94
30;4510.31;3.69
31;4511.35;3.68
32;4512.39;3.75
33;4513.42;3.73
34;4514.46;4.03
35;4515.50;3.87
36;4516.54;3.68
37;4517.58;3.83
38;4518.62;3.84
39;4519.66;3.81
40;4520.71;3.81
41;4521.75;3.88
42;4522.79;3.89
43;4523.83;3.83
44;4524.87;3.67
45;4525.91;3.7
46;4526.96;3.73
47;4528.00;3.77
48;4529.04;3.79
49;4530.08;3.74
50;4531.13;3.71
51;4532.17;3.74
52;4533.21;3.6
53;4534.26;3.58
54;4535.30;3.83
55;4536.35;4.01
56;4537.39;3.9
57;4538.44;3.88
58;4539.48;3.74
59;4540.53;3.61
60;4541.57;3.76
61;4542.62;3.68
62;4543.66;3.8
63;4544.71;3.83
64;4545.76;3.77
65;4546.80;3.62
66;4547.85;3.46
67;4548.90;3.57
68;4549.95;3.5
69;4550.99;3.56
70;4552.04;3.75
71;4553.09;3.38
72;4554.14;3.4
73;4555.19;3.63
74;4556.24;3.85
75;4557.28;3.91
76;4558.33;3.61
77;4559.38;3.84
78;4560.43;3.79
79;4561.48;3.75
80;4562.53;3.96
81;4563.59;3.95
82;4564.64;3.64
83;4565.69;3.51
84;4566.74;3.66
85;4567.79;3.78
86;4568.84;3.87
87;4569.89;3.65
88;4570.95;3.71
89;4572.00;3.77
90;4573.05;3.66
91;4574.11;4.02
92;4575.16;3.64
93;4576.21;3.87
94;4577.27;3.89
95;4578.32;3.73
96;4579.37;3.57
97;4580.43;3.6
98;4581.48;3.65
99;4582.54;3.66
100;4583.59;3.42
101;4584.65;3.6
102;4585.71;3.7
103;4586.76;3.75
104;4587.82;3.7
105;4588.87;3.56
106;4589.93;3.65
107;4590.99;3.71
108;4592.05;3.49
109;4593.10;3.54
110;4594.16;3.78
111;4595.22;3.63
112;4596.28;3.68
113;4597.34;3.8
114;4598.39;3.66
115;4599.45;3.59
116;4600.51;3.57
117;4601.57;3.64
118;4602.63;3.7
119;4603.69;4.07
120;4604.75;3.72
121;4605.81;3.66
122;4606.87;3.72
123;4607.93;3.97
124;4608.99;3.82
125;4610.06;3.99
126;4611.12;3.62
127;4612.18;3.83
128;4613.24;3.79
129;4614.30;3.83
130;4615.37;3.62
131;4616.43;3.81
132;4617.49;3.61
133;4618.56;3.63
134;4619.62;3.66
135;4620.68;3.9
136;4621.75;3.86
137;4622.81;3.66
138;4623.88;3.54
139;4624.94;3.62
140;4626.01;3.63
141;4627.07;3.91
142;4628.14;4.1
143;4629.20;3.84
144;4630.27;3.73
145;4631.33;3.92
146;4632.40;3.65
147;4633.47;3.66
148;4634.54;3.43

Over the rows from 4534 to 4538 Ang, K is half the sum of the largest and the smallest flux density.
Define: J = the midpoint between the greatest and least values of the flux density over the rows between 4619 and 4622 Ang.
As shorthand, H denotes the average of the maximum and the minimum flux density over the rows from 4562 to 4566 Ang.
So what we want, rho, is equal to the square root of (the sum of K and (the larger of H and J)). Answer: 2.75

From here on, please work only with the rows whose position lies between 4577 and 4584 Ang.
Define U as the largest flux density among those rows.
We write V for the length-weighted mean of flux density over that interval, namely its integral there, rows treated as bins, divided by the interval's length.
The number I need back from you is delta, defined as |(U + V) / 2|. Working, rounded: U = 3.89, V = 3.64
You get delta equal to 3.767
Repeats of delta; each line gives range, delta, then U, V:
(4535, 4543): 3.905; 4.01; 3.80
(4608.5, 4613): 3.900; 3.99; 3.81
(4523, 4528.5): 3.789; 3.83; 3.75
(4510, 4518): 3.909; 4.03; 3.79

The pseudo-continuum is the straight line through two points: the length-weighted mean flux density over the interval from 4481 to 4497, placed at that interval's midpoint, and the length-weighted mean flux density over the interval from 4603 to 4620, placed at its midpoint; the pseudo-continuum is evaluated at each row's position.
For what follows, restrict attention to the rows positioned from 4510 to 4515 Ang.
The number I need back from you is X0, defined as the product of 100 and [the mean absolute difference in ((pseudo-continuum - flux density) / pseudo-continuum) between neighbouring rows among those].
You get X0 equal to 2.6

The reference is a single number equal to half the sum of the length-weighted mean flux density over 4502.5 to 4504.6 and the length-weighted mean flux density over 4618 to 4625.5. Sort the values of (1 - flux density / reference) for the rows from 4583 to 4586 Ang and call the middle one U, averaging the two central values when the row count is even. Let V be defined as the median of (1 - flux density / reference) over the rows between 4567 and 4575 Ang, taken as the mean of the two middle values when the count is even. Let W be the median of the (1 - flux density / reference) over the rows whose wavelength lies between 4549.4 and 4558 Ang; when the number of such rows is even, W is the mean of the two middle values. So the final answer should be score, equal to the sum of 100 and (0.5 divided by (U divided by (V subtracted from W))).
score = 100.3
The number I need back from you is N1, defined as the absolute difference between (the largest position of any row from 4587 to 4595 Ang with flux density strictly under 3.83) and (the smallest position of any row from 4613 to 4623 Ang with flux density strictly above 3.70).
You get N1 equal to 19.1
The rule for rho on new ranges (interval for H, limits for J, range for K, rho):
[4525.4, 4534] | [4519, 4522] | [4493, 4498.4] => 2.76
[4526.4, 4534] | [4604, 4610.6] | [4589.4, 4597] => 2.73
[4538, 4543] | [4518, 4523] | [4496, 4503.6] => 2.78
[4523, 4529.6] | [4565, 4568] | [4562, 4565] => 2.75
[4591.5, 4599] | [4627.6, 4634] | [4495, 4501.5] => 2.79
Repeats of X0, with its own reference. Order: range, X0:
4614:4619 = 4.1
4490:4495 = 2.6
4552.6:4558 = 3.5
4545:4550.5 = 3.2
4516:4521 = 1.3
